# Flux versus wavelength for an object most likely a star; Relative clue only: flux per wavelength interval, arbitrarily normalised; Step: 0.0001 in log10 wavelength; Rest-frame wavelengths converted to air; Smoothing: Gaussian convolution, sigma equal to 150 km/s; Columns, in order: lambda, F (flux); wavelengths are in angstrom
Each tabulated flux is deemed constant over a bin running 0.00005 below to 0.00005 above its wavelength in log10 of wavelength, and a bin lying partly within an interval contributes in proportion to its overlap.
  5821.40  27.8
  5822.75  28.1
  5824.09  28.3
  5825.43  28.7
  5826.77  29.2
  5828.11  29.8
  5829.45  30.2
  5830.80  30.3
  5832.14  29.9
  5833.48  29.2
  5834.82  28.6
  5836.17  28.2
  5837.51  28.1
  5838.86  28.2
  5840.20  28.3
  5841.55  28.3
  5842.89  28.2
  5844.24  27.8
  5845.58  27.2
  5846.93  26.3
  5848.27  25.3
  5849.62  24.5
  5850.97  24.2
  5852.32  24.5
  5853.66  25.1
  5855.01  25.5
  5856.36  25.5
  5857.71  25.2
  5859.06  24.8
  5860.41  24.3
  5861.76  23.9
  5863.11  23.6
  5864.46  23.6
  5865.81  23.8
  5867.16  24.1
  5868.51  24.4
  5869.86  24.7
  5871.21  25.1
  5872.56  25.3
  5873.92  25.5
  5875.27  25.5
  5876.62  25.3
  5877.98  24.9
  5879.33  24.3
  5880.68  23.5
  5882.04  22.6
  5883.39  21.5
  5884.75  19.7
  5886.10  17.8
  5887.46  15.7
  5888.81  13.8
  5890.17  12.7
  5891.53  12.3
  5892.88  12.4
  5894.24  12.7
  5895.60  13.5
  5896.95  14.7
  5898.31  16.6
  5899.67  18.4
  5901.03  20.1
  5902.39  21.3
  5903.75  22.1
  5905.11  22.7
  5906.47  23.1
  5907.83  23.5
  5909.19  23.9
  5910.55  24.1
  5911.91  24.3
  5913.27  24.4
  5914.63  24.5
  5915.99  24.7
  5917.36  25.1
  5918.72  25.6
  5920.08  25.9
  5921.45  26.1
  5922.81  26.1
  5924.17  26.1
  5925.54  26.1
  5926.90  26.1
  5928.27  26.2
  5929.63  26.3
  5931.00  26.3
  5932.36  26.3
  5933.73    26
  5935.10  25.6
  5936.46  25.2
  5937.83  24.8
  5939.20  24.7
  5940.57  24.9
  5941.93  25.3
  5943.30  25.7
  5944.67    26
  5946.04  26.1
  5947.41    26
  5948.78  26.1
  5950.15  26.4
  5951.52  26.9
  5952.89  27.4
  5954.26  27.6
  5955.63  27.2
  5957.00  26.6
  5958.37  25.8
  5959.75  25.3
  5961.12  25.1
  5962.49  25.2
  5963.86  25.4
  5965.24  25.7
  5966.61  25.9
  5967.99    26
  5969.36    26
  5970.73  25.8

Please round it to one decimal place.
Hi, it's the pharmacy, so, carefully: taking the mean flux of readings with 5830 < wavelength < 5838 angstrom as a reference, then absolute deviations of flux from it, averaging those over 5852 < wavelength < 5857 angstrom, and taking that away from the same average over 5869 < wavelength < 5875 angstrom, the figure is 0.0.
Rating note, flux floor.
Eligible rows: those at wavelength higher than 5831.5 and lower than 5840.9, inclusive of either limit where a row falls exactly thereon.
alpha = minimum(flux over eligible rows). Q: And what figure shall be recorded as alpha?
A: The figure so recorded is 28.1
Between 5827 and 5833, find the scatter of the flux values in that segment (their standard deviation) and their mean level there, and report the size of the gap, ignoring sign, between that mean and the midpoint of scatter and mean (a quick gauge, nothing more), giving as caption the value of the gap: 14.9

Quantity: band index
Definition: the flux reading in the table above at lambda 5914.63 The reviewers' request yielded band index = 24.5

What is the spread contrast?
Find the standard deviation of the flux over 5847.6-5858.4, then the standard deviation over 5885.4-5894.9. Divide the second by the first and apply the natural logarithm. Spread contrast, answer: 1.4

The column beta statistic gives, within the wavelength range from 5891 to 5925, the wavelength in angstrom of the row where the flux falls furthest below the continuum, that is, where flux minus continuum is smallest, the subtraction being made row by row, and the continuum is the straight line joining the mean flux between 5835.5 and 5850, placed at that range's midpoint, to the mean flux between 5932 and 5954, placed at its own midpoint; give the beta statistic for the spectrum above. 5891.53 angstrom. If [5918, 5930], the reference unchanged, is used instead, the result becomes 5918.72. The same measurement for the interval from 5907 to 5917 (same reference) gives 5907.83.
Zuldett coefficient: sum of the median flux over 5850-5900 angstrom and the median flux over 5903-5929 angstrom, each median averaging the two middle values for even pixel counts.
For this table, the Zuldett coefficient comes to 48.6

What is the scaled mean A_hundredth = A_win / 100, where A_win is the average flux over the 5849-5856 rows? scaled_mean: 0.248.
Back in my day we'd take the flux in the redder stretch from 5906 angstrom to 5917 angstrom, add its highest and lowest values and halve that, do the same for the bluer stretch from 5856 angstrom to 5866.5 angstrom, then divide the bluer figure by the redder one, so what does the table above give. 1.03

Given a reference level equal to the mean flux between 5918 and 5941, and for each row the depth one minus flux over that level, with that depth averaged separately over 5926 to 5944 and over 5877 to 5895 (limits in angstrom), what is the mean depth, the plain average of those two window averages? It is 0.15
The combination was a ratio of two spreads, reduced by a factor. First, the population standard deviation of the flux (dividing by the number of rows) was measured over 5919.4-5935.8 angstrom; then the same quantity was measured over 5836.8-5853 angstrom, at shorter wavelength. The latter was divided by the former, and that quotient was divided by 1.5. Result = 5.7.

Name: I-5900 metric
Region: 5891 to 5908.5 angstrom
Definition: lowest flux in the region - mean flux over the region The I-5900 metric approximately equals -5.7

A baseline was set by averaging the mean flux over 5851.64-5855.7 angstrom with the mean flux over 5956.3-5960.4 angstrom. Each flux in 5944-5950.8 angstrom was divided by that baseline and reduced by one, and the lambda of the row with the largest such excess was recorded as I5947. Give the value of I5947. 5950.15 angstrom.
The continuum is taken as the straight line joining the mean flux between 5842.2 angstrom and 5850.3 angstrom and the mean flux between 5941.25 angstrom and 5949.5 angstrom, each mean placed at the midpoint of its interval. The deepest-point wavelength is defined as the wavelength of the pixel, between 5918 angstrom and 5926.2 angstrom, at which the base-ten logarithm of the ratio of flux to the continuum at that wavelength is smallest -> 5918.72 angstrom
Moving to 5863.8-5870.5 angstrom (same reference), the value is 5864.46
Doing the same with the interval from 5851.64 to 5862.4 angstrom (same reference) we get 5861.76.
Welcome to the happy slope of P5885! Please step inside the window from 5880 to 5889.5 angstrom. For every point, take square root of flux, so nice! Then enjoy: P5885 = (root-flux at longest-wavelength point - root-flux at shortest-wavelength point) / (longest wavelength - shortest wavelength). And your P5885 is -0.14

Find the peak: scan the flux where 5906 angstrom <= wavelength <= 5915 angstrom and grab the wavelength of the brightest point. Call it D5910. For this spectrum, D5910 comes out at 5914.63 angstrom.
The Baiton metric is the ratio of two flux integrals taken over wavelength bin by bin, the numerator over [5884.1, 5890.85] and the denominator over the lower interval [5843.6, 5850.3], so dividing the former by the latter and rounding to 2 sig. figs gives 0.61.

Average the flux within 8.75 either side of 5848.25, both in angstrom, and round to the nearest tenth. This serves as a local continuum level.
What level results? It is 26.2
